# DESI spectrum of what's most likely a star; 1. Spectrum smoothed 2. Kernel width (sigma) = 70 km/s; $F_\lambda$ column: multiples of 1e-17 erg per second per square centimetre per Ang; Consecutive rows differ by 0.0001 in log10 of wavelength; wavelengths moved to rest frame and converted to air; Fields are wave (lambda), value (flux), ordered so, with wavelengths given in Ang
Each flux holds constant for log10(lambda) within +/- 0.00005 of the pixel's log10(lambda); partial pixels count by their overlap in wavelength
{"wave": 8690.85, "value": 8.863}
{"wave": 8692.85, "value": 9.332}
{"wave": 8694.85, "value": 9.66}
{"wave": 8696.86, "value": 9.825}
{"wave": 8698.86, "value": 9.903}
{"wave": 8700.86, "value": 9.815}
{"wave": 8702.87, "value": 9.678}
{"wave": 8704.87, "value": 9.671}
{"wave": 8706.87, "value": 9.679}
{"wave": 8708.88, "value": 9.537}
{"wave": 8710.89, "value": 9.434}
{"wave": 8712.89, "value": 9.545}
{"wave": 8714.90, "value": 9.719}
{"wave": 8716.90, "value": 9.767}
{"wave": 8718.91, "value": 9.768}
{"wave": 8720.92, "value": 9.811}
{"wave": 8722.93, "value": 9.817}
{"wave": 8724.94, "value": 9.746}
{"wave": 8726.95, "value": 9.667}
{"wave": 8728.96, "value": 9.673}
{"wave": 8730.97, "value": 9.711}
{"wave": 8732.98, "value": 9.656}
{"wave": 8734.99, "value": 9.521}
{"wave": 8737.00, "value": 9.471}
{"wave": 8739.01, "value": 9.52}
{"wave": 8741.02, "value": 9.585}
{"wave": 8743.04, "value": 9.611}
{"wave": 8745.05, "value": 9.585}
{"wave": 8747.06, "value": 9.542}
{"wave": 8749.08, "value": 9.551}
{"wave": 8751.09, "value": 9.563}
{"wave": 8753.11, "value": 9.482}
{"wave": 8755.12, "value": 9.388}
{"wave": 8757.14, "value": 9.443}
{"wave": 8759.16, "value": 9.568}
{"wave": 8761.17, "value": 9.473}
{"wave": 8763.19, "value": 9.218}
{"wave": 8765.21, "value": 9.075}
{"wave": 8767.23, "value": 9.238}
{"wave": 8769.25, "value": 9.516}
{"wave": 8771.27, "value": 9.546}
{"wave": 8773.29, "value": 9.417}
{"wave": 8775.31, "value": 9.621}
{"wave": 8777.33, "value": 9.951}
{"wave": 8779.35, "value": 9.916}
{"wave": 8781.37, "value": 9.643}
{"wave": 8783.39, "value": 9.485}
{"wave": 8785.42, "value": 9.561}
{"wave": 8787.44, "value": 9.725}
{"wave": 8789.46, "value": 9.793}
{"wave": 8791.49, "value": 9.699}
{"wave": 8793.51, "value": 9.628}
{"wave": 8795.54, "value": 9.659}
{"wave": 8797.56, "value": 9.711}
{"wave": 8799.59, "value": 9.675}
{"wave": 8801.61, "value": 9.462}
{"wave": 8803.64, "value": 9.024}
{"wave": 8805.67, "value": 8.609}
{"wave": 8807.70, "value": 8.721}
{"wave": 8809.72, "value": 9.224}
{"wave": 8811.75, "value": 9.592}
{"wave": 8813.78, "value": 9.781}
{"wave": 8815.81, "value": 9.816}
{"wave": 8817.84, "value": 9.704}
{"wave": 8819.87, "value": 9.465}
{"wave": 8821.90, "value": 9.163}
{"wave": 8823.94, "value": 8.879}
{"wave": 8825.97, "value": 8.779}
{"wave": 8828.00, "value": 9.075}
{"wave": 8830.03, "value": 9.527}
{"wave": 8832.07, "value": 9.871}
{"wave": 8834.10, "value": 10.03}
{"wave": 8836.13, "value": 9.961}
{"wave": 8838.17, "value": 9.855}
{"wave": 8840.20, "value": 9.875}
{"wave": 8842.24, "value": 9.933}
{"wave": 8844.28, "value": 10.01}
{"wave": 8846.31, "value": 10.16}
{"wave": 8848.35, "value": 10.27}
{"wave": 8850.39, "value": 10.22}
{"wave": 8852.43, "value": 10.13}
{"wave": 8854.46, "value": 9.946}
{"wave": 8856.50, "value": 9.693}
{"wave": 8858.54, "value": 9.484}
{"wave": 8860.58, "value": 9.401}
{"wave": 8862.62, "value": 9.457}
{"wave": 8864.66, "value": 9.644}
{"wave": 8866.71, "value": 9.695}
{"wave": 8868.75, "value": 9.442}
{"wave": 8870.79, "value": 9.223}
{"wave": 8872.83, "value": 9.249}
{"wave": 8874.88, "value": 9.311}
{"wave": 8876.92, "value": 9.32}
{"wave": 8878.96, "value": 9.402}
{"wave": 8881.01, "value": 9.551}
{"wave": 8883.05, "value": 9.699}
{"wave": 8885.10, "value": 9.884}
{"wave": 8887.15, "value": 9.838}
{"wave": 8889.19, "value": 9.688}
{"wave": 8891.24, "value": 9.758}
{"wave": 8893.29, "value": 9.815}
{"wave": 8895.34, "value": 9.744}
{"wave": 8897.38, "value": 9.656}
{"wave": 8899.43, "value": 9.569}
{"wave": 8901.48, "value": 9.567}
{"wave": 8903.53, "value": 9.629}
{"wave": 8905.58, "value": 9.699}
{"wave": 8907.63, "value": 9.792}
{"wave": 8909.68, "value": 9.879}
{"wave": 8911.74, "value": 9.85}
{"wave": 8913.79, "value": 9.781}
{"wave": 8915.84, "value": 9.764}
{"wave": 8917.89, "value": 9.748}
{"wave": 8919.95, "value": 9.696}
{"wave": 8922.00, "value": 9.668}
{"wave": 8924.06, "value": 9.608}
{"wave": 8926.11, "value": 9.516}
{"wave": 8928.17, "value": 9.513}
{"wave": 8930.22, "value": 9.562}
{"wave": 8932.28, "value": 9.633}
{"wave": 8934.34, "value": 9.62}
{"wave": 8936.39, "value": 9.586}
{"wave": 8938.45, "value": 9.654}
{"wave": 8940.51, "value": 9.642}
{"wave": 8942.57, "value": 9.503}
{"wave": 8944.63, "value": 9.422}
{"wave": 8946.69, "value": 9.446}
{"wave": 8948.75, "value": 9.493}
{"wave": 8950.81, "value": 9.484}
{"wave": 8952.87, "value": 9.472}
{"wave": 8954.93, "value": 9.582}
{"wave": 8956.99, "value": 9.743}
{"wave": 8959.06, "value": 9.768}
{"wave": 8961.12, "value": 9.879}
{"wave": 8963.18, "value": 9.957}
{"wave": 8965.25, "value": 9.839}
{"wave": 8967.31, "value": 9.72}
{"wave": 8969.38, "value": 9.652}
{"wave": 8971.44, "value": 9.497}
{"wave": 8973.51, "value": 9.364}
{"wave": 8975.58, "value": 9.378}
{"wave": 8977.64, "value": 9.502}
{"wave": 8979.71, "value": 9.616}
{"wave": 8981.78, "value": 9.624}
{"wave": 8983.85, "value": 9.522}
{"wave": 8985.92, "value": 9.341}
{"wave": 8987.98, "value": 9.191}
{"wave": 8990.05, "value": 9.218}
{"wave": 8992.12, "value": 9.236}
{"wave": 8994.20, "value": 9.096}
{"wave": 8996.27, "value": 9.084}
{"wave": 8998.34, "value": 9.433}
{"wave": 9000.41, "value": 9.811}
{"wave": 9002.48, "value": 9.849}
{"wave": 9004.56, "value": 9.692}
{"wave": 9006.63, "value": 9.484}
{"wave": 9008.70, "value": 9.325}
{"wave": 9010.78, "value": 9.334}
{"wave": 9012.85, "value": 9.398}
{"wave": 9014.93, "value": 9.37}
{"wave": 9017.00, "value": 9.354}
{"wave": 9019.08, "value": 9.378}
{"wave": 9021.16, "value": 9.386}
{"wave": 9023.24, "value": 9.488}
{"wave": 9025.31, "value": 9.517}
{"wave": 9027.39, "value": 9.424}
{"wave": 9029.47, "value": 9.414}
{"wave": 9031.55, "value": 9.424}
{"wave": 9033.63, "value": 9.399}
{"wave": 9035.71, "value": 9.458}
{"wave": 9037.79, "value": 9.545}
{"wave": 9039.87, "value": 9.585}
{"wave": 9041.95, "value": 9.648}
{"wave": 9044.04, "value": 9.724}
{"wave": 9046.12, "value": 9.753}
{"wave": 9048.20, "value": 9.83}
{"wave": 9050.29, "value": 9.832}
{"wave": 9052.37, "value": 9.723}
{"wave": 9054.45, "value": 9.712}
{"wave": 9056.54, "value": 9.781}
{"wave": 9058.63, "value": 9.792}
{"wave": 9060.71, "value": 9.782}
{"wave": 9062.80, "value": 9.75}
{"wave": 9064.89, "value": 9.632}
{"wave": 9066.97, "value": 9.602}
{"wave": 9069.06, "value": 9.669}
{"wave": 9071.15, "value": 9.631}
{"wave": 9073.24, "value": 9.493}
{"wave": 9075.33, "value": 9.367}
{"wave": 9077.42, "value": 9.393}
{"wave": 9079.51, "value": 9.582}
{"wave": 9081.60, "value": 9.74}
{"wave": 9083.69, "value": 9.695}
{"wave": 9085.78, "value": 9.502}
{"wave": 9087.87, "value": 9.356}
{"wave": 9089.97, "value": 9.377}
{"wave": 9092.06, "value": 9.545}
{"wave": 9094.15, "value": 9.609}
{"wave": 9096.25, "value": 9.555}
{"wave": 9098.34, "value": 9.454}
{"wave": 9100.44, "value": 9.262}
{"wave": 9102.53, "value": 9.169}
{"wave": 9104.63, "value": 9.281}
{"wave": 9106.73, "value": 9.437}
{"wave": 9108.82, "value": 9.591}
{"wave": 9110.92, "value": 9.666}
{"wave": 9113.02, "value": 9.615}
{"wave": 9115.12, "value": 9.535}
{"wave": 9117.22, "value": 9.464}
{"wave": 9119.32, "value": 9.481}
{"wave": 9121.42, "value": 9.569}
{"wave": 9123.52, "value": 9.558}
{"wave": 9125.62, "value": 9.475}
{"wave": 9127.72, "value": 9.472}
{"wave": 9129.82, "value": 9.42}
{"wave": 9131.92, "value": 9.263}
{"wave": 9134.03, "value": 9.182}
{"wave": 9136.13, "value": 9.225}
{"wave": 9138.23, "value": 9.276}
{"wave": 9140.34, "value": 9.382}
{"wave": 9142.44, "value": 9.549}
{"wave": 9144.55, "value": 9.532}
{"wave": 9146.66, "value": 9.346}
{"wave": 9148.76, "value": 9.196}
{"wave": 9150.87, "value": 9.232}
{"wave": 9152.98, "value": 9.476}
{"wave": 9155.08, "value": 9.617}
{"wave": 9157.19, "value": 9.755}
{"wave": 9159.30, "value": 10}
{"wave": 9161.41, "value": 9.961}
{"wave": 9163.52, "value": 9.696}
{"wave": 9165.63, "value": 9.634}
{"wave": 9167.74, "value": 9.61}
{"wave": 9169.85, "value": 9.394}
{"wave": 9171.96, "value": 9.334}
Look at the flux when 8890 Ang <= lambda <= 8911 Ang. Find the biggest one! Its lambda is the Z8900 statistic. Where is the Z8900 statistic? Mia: 8909.68 Ang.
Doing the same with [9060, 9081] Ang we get 9060.71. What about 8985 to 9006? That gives 9002.48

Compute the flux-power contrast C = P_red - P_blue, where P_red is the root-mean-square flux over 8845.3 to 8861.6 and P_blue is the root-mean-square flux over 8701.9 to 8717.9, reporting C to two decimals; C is 0.29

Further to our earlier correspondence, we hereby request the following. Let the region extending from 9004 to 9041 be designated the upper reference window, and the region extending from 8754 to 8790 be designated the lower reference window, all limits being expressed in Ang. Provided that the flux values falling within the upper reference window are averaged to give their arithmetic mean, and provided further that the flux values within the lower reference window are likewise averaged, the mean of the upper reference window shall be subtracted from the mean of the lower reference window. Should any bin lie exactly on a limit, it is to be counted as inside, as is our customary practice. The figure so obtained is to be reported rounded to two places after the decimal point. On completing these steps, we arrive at 0.09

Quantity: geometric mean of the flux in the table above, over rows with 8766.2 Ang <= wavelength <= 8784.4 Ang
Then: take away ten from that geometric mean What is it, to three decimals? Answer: -0.410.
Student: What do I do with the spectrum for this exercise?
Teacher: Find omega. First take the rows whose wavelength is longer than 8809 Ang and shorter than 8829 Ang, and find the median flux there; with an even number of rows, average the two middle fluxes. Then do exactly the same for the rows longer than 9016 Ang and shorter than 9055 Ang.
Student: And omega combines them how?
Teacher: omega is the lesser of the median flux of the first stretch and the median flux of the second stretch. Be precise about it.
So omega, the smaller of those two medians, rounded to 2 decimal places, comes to 9.34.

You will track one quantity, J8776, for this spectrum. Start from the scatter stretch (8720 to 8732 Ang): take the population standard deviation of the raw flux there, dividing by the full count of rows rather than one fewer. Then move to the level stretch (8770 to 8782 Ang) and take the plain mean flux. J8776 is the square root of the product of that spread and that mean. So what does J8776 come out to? 0.76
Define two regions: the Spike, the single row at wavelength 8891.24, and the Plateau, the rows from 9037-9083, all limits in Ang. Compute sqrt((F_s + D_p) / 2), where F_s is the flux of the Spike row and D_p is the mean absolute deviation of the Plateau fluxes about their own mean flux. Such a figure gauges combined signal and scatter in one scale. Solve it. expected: 2.22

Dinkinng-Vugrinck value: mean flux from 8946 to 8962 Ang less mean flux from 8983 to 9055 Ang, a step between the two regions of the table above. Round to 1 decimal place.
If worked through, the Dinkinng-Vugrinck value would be 0.1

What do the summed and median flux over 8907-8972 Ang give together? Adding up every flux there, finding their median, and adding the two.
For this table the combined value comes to 319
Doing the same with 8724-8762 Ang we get 191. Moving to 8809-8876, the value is 328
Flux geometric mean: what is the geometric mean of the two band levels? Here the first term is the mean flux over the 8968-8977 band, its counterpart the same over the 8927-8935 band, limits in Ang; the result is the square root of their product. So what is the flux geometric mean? 9.53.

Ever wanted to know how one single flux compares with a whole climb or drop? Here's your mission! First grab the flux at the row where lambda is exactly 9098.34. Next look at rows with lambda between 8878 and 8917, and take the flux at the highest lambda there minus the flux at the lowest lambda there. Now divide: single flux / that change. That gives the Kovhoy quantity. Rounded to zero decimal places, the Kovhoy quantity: 26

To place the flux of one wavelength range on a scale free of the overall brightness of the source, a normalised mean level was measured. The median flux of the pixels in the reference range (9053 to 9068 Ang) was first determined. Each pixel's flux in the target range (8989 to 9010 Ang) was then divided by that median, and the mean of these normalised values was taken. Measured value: 0.966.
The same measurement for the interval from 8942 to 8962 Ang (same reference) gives 0.982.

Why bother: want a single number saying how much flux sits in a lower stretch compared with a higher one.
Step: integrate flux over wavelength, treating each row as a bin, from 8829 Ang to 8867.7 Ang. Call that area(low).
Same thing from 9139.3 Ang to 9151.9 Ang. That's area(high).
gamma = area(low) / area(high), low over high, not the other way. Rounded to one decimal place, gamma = 3.2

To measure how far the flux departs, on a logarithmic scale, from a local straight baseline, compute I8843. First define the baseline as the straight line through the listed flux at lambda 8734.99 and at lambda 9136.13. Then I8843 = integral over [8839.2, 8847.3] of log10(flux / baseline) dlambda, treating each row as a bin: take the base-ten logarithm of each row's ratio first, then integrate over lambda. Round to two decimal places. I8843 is 0.20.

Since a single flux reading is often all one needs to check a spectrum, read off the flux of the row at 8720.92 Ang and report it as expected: 9.811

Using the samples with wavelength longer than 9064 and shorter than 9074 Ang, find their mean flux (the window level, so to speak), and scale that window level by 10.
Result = 96.1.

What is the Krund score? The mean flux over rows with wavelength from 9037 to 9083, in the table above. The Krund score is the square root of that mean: 3.108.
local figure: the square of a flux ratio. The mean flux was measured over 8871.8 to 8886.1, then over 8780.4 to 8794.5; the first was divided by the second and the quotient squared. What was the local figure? 0.967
